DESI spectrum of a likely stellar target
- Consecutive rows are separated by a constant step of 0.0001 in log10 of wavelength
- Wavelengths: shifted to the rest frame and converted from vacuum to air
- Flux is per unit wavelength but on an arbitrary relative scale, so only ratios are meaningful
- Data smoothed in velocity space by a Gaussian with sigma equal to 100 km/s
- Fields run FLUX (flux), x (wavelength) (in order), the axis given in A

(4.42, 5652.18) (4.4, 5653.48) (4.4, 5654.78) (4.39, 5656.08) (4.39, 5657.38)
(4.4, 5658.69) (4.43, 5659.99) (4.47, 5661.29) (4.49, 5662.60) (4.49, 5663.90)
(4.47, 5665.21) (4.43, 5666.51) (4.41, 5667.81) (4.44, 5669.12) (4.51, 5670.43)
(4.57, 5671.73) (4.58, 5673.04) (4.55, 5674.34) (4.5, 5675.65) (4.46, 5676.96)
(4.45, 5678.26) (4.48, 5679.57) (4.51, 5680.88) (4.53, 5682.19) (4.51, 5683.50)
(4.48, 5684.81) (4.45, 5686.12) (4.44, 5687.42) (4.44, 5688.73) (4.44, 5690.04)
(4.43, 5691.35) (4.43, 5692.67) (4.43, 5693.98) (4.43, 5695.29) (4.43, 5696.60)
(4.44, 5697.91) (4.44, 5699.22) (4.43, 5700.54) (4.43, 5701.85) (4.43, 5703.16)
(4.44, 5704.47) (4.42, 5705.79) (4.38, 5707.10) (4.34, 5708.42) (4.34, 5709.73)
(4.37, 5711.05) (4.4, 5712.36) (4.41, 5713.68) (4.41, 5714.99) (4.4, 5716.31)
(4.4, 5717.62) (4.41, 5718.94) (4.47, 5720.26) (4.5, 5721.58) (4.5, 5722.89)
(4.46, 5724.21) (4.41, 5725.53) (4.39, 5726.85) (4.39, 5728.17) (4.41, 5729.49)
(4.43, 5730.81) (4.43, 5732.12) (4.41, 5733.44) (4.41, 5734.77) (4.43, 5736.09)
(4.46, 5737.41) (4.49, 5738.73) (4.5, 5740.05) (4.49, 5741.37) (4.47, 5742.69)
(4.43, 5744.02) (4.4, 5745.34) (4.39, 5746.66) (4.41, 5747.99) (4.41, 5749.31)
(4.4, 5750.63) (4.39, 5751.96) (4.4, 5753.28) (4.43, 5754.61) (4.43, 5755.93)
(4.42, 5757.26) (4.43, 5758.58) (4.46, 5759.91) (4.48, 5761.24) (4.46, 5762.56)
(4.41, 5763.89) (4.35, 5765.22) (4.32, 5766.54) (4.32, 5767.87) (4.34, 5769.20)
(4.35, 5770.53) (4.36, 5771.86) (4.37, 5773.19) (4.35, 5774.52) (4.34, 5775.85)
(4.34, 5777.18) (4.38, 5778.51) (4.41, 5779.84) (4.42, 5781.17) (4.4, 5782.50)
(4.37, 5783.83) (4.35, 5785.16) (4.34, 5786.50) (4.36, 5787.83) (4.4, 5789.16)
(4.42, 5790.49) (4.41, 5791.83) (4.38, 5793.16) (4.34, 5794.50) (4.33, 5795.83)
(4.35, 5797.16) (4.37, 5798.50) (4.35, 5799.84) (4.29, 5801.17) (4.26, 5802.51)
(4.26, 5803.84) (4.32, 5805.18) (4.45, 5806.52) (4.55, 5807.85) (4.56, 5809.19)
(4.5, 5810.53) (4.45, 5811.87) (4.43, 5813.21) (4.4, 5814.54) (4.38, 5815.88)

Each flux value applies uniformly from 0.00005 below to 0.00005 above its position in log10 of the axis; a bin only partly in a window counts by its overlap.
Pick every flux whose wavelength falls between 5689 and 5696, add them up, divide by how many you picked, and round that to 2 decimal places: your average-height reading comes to 4.43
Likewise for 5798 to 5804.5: 4.31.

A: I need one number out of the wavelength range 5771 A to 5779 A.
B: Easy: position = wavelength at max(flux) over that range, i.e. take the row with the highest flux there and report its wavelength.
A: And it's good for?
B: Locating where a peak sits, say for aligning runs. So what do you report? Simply 5778.51 A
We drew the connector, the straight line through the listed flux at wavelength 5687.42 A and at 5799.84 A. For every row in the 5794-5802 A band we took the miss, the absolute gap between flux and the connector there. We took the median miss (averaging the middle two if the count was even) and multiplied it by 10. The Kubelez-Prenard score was 0.17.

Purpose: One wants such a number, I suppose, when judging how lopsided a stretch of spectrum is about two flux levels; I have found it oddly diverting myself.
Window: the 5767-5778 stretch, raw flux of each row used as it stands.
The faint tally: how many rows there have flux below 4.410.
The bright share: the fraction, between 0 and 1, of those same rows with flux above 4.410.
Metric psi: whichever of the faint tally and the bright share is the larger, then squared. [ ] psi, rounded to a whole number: 64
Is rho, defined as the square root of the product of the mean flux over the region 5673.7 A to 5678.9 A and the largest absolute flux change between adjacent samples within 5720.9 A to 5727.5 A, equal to 0.47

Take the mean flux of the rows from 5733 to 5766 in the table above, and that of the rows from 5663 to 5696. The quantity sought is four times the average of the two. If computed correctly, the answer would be 17.8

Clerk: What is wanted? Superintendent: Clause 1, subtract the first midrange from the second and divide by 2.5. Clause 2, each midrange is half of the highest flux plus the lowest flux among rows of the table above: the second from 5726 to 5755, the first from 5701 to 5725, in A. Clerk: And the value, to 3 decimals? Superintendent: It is 0.010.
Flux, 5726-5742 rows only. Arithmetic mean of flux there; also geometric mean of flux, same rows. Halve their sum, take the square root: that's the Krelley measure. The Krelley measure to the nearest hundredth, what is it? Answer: 2.11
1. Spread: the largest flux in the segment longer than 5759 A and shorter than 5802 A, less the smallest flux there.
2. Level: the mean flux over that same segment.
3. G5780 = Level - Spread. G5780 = 4.18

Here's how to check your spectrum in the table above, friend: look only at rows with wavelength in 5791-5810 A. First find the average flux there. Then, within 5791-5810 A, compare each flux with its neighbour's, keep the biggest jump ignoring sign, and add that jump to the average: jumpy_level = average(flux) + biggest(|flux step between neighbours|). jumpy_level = 4.50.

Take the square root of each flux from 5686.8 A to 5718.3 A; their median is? 2.10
